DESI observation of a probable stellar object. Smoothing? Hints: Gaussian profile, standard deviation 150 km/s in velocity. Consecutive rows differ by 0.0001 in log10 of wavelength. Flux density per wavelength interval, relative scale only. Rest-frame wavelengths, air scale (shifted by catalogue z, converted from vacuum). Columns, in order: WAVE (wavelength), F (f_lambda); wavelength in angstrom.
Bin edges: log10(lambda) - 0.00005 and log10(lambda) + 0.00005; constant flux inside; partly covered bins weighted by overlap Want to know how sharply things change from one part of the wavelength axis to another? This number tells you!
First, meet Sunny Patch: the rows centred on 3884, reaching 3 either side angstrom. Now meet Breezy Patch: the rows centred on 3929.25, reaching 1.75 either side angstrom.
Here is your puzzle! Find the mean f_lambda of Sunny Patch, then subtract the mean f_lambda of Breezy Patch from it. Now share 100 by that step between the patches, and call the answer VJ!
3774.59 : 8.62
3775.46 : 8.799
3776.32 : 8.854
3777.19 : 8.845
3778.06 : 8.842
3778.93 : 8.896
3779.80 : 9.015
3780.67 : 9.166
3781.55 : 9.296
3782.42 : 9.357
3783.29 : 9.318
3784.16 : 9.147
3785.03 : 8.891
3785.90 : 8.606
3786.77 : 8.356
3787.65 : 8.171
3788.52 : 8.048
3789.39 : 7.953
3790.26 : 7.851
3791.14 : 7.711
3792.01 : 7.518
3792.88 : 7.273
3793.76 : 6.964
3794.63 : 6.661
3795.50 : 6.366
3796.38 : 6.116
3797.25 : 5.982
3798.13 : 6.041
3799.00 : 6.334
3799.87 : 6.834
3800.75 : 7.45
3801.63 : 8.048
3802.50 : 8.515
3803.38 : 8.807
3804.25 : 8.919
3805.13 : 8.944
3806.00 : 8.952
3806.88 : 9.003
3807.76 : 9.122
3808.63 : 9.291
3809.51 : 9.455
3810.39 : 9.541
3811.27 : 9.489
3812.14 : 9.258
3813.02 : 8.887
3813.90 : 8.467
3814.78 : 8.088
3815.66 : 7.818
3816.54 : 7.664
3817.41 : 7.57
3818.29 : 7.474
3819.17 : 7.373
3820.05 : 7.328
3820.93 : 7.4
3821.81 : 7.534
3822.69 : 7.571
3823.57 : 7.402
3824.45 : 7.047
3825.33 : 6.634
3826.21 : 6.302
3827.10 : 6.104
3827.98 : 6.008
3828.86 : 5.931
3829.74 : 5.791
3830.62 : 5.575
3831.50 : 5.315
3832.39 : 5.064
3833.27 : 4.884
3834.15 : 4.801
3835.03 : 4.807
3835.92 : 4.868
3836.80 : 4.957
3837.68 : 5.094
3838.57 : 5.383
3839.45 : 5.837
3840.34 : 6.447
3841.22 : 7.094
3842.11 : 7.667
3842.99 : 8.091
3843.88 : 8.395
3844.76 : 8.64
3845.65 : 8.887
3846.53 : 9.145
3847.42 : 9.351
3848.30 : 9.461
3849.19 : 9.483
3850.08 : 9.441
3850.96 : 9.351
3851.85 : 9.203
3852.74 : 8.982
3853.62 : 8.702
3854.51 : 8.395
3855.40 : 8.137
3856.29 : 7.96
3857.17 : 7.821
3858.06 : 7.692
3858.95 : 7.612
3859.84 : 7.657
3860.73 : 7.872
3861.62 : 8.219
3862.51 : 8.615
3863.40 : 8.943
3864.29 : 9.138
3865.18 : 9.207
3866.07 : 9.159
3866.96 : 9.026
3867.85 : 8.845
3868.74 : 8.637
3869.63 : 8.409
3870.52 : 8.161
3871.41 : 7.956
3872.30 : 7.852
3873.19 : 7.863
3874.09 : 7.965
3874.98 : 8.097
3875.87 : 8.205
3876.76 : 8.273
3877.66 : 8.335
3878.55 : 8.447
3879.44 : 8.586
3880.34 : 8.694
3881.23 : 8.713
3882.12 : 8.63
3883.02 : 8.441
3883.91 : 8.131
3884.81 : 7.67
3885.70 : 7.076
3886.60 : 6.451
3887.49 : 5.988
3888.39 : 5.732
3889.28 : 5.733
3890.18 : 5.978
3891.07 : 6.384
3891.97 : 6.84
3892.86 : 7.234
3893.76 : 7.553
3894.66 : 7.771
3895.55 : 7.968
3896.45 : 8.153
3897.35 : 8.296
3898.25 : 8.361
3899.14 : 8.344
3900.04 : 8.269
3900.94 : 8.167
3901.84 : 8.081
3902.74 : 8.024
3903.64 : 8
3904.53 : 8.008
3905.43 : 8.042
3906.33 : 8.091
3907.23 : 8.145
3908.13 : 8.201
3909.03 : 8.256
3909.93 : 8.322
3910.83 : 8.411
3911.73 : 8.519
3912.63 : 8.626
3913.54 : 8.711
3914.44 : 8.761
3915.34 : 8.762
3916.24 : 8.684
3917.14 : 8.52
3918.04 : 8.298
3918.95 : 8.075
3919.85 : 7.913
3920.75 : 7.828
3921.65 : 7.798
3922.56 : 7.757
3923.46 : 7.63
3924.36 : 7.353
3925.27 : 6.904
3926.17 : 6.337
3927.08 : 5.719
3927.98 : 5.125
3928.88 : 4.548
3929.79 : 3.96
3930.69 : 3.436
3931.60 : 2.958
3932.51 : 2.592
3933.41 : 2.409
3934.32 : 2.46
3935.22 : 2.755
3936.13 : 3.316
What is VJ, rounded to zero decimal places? 28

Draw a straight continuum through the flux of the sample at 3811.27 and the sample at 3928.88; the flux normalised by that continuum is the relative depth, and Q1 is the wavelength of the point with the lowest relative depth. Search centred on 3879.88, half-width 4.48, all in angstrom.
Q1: 3875.87 angstrom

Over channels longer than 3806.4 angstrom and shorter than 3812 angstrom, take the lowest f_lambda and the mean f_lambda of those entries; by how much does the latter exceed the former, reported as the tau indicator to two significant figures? 0.31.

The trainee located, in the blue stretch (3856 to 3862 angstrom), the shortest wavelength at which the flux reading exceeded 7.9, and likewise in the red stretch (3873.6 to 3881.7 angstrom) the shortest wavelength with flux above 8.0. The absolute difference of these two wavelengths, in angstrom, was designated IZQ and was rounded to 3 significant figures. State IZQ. 18.7 angstrom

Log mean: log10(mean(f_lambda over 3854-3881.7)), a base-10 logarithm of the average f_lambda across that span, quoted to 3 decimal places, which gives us 0.921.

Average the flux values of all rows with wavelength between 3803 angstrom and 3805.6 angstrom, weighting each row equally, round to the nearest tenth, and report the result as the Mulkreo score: 8.9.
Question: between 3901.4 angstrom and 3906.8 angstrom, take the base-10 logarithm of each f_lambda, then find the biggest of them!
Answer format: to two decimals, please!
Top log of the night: 0.91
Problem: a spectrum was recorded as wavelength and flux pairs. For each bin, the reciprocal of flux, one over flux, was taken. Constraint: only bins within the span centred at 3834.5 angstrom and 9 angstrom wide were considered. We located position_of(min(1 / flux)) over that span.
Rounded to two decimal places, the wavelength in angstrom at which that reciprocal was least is 3830.62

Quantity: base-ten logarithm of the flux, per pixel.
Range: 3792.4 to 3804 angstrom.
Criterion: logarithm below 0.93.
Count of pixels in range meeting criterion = 11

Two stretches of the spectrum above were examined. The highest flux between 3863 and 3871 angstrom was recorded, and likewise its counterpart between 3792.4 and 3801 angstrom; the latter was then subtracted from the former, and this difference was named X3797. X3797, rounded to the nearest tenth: 1.8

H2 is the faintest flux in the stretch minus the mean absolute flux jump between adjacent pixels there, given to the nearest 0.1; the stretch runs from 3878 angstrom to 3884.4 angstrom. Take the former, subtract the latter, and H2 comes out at 8.0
